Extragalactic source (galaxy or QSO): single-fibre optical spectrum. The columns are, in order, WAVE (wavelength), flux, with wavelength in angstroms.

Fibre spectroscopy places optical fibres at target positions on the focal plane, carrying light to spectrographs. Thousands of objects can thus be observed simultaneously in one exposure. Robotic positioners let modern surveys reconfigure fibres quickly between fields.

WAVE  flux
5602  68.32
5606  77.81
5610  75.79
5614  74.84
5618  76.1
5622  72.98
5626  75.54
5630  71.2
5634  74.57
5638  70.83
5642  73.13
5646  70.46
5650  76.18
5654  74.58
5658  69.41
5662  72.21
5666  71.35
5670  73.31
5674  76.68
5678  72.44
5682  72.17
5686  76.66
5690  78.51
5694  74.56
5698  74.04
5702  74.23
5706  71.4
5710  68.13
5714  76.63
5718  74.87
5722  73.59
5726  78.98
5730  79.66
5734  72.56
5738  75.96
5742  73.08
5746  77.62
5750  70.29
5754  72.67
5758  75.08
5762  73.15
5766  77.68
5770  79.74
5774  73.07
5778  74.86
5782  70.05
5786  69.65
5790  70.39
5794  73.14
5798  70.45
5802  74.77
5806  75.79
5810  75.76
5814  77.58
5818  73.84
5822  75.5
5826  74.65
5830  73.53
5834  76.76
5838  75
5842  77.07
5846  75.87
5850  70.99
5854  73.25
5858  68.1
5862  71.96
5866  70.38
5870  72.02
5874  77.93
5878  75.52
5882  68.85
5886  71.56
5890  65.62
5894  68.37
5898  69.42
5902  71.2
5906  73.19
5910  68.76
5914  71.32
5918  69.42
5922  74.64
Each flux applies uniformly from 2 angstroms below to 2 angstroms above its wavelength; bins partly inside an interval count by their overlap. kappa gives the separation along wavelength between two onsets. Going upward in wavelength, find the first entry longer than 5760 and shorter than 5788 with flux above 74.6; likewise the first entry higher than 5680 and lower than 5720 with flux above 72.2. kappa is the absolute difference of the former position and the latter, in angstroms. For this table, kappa 80 angstroms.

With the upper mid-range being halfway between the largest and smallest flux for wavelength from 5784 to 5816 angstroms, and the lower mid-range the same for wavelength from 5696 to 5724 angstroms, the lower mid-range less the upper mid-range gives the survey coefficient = -1.2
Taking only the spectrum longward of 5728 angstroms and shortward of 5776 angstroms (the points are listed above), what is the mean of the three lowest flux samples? 71.8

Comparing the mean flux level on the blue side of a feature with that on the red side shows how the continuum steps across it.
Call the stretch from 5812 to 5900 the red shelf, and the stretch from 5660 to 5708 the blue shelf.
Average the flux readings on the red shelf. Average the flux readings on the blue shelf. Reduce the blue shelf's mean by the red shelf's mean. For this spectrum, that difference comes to 1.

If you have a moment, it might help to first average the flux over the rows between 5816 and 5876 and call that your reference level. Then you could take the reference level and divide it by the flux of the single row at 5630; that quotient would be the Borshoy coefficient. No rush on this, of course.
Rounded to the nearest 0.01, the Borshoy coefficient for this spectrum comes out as 1.04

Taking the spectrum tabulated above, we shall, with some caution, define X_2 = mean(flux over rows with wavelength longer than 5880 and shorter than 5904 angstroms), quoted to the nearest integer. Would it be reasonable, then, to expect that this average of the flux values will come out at 69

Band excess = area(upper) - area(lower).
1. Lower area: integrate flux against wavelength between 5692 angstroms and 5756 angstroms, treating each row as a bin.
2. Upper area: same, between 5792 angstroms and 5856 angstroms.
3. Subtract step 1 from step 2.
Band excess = 23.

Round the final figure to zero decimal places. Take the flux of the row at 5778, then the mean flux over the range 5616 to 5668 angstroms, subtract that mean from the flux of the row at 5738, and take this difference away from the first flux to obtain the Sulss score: 72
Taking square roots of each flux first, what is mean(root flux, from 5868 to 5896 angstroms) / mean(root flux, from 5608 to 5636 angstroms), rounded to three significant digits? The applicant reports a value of 0.979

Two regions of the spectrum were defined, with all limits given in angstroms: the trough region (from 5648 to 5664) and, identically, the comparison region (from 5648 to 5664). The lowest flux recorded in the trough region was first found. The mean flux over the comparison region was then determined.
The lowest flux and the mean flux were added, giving 143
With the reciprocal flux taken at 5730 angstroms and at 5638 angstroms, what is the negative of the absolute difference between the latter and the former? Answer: -0.0016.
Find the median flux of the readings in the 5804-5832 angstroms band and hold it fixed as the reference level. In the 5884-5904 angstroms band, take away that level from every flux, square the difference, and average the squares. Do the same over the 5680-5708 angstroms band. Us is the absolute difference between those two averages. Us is 37.8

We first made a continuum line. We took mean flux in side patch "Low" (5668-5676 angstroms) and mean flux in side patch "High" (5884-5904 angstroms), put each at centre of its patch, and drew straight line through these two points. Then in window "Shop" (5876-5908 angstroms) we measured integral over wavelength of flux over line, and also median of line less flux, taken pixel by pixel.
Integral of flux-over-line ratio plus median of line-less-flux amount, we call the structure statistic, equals 31.3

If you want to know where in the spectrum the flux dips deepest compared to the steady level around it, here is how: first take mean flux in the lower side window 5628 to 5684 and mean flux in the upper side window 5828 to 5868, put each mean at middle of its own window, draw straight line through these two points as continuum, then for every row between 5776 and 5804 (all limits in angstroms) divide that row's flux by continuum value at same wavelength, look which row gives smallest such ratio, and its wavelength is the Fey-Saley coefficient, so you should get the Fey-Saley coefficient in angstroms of 5786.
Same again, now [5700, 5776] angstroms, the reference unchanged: 5710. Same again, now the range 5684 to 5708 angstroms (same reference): 5706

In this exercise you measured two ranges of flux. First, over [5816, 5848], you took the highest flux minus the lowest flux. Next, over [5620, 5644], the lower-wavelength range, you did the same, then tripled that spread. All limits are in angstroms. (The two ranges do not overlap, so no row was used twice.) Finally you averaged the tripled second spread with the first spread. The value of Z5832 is 8.8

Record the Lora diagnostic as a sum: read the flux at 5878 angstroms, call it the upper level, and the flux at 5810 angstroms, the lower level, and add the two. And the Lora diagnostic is 151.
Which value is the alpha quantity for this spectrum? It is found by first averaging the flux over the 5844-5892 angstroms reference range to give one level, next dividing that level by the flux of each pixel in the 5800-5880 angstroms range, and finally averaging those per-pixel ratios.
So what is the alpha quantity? 0.968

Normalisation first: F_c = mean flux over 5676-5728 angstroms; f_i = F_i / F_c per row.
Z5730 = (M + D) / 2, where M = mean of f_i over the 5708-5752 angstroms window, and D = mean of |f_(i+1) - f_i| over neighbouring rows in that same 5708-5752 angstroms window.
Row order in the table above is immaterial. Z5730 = 0.531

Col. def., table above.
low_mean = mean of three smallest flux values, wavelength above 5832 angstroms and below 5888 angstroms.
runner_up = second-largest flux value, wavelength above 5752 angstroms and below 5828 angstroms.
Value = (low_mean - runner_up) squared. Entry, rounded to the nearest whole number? 73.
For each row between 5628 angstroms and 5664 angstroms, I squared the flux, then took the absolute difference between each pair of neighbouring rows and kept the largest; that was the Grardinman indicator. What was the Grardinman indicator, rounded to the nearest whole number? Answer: 839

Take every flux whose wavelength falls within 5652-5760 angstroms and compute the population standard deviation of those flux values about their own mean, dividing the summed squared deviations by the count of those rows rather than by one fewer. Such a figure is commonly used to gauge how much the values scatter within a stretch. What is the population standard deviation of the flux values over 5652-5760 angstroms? 2.8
